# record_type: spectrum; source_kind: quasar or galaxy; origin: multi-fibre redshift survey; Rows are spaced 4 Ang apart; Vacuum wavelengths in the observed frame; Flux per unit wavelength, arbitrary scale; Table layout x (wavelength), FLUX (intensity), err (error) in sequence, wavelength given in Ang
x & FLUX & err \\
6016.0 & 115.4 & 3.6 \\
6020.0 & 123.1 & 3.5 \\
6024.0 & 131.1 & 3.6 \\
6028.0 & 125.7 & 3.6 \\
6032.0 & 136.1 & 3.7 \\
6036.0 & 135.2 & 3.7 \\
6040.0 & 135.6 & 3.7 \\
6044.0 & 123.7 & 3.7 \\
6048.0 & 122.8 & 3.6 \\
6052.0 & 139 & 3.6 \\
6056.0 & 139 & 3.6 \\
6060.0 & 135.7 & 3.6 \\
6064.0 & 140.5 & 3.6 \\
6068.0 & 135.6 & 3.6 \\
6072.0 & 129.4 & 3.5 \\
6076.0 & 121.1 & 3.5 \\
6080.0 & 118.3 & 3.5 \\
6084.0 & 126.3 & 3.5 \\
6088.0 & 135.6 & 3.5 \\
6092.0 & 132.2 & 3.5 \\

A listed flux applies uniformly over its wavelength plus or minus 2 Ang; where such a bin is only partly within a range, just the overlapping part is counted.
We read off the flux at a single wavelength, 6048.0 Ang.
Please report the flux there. 122.8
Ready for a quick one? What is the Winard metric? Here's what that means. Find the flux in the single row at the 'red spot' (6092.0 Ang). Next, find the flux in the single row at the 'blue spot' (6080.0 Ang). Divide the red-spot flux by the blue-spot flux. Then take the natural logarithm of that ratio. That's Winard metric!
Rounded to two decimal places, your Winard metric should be 0.11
